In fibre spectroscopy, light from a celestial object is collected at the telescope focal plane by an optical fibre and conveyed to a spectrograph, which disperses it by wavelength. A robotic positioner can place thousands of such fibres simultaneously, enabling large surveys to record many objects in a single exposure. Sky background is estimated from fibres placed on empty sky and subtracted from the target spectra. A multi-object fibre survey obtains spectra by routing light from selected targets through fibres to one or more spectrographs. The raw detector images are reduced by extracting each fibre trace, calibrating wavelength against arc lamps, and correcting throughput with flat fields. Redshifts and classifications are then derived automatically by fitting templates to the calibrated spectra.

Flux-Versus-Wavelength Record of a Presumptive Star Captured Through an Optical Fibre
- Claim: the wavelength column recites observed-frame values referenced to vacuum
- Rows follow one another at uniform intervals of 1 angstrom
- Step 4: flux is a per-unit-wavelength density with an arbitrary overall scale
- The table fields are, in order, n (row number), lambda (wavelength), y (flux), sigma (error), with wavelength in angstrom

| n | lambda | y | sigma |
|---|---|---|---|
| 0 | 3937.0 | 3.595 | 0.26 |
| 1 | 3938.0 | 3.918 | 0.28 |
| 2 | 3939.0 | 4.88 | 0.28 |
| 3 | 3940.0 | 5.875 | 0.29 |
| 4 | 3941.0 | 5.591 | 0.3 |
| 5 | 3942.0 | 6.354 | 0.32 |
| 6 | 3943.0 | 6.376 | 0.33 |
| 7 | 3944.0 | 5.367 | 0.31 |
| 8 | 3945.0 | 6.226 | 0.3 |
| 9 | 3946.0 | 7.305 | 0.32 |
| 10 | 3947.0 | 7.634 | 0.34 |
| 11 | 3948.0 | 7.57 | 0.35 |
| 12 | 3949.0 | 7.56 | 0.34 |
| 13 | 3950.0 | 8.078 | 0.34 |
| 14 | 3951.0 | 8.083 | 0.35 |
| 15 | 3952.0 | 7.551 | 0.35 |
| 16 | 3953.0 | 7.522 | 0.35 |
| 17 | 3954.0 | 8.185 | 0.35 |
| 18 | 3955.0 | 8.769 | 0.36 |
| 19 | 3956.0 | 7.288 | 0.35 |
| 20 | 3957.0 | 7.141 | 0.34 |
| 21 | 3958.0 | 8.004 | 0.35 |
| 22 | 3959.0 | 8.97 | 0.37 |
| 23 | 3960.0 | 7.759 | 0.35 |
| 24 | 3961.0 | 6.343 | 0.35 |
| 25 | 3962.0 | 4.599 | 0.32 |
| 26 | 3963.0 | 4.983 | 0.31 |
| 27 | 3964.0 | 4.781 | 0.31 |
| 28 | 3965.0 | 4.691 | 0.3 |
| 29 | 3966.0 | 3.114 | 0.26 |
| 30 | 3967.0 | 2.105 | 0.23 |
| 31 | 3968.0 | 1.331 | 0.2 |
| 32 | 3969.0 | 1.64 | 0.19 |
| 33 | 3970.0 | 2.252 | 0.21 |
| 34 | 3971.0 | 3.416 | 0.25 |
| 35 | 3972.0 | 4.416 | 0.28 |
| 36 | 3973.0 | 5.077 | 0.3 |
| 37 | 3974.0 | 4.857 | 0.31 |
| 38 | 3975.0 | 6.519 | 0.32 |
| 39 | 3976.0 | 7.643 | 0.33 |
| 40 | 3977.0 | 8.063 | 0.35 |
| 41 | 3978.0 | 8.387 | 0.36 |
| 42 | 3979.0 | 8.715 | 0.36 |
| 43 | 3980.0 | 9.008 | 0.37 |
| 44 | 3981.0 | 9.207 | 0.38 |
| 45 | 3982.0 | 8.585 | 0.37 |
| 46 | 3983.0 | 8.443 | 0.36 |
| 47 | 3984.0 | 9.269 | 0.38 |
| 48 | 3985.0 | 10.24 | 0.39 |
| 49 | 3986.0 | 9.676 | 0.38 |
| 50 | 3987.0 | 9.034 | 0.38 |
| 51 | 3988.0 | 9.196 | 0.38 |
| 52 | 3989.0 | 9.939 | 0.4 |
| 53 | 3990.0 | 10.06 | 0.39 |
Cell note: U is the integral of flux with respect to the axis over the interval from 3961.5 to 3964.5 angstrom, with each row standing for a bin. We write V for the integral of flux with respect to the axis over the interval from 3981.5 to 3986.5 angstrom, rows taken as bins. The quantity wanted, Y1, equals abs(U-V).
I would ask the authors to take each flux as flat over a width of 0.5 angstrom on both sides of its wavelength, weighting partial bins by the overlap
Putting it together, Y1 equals 32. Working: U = 14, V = 46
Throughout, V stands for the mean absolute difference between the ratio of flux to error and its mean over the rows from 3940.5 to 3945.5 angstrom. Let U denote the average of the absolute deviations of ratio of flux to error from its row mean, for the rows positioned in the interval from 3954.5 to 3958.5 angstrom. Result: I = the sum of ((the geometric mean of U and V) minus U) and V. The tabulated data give 0.7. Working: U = 1.4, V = 1.0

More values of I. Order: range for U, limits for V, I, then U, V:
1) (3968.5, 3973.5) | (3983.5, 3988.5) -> -0.4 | 2.8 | 0.8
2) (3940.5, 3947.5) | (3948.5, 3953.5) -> 0.3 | 1.6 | 0.8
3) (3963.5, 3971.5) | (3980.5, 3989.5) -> -0.6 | 2.7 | 0.7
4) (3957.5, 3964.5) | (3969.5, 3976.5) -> 2.8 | 3.5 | 3.0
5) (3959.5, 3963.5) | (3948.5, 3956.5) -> 0.2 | 2.5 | 1.1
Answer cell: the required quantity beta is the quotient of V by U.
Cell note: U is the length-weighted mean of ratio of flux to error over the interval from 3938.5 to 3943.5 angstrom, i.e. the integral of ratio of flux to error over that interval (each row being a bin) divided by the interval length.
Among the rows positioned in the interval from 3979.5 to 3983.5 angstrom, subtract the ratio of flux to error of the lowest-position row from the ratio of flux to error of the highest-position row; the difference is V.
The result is -0.05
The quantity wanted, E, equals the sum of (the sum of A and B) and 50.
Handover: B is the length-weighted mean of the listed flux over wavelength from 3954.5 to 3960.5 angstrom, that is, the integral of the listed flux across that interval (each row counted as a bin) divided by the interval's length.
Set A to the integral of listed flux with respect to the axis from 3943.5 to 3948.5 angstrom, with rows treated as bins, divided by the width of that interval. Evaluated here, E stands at 64.8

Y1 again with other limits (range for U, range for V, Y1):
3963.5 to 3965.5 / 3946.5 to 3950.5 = 21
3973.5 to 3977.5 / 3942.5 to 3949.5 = 21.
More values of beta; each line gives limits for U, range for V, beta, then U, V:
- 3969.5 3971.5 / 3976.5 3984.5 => 0.11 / 12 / 1.4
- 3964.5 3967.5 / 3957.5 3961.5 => -0.39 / 12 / -4.7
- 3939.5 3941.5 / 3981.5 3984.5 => 0.06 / 19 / 1.2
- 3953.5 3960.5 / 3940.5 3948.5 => 0.13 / 23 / 3.0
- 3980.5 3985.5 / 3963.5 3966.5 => -0.14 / 24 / -3.4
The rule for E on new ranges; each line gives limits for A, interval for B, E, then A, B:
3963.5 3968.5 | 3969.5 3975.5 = 57.6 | 3.2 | 4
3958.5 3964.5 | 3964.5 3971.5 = 58.9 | 6.2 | 3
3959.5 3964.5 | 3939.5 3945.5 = 61.7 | 5.7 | 6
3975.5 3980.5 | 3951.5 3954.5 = 66.1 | 8.4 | 8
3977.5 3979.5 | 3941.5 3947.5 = 65.1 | 8.6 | 7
